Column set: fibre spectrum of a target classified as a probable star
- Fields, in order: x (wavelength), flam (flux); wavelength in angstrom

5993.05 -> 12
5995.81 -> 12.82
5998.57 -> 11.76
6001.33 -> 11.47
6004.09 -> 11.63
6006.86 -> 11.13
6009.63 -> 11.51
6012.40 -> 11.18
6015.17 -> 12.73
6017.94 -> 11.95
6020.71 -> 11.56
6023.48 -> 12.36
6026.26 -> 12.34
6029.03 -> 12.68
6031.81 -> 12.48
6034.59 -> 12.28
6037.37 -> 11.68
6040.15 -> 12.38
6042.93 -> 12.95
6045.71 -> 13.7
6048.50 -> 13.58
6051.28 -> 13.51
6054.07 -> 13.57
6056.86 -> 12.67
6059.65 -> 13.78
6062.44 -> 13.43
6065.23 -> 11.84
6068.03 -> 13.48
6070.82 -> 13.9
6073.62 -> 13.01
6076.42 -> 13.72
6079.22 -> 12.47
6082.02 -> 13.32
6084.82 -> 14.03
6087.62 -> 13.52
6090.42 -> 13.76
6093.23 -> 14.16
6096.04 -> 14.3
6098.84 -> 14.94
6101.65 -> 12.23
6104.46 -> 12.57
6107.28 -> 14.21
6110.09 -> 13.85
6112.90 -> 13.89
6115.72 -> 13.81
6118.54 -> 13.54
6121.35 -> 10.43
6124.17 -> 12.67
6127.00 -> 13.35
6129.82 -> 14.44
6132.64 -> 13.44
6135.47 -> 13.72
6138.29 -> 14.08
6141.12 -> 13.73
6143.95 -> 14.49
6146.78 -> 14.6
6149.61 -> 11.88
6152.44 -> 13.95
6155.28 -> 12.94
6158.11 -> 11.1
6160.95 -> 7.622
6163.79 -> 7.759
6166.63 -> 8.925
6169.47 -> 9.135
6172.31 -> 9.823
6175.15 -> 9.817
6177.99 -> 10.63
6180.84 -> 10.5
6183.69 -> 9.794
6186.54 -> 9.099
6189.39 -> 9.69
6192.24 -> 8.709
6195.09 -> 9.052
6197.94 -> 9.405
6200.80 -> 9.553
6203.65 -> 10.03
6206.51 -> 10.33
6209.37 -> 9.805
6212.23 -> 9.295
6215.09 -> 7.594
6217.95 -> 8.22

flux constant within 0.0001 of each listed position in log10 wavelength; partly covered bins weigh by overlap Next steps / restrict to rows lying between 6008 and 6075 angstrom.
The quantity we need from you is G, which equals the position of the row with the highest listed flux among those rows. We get 6070.82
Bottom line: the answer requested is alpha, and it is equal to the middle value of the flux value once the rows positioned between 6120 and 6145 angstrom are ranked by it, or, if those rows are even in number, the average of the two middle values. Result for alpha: 13.7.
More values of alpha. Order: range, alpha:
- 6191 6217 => 9.4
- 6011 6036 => 12.3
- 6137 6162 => 13.7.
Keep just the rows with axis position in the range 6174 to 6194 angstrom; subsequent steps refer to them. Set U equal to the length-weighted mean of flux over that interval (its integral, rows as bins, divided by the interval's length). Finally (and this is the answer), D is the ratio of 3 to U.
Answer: 0.31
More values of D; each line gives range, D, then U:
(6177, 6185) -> 0.29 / 10.3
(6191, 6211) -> 0.31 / 9.6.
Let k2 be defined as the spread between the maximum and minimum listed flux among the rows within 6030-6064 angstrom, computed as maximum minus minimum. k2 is 2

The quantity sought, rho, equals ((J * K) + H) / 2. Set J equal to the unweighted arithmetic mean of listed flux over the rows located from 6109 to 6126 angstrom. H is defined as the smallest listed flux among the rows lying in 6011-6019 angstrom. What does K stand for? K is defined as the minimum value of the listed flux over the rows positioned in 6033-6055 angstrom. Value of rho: 82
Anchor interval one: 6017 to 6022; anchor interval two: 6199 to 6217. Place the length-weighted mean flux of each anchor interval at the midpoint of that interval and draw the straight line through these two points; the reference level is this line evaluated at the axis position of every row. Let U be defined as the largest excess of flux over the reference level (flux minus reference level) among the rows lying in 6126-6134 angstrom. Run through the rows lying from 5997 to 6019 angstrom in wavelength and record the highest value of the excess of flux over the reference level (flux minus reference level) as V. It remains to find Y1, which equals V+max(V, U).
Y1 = 5.0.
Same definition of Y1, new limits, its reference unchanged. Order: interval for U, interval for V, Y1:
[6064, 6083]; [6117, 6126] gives 6.1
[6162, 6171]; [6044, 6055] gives 4.6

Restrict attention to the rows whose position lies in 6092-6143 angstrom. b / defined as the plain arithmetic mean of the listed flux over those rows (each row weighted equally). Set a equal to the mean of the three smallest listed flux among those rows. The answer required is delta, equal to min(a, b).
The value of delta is 11.7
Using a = 11.7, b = 13.5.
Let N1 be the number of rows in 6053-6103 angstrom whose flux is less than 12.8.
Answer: 4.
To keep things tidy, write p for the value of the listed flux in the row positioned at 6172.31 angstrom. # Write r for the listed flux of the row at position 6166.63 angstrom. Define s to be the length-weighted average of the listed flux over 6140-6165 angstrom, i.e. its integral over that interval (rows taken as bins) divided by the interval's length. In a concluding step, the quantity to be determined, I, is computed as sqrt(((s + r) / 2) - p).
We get 0.81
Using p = 9.823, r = 8.925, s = 12.0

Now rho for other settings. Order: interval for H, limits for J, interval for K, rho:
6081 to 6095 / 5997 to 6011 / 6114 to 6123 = 67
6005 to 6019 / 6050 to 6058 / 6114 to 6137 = 75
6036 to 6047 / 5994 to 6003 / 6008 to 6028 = 73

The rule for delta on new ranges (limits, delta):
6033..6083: 11.9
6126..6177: 8.1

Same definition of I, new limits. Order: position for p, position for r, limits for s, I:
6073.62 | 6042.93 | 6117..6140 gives 0.27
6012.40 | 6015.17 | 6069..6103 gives 1.41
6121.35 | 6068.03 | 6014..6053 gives 1.61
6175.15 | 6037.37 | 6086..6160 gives 1.65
